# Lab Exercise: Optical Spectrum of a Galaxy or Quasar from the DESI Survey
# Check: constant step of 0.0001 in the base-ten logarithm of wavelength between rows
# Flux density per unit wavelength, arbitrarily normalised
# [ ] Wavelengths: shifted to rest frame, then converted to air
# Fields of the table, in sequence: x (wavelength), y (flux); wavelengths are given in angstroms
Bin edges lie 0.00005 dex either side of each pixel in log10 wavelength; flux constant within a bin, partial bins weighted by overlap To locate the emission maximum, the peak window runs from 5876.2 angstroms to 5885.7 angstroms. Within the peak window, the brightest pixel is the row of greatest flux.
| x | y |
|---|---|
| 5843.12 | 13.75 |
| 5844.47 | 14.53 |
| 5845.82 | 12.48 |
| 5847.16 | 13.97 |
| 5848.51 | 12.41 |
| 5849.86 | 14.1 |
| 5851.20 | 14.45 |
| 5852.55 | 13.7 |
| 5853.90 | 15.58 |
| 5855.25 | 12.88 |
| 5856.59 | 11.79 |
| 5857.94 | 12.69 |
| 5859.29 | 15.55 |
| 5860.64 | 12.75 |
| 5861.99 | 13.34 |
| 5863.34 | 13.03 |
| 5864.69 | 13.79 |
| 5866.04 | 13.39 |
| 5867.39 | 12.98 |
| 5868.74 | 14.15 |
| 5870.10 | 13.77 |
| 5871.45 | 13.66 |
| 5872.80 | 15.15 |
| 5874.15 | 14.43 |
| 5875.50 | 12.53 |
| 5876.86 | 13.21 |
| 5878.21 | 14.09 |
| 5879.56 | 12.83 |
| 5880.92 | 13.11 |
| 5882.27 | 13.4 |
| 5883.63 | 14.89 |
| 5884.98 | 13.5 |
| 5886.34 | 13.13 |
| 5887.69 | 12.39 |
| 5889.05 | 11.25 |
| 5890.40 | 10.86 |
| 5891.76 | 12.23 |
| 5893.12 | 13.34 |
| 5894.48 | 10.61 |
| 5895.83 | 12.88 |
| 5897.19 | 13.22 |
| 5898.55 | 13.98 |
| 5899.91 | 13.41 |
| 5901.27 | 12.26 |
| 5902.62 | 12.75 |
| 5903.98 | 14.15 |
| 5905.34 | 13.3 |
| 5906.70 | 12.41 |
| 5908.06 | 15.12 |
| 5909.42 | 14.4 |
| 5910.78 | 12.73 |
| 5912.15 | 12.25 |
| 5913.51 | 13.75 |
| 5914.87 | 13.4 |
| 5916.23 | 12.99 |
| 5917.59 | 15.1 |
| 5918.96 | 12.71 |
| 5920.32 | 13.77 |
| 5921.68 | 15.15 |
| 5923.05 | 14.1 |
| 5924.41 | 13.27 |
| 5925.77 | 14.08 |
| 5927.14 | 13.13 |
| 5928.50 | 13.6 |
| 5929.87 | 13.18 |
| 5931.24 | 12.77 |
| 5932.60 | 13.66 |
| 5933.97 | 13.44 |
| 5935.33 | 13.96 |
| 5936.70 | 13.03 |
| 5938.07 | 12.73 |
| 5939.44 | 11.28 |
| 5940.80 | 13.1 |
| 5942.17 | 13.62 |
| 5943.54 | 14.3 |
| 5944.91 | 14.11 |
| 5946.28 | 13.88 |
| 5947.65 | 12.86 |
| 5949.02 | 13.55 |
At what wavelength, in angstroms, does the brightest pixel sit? 5883.63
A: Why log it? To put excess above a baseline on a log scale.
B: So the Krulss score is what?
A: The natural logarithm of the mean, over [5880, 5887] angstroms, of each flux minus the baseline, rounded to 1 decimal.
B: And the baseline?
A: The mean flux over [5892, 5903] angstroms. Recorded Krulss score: -0.2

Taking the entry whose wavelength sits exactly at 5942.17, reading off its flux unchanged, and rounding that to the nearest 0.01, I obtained 13.62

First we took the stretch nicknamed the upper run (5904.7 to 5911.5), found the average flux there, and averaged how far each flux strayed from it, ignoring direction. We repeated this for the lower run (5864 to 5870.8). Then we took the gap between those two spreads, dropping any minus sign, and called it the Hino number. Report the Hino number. 0.59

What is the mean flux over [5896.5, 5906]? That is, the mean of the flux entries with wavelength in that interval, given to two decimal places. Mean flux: 13.30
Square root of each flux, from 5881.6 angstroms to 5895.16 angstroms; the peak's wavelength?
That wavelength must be 5883.63 angstroms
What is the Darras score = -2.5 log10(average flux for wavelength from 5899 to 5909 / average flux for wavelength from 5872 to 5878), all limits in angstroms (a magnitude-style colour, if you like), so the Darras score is 0.04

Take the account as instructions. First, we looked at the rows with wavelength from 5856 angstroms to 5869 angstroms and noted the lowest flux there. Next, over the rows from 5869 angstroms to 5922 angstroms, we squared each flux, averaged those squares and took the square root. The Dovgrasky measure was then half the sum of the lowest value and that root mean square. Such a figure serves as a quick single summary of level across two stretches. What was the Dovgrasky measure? 12.6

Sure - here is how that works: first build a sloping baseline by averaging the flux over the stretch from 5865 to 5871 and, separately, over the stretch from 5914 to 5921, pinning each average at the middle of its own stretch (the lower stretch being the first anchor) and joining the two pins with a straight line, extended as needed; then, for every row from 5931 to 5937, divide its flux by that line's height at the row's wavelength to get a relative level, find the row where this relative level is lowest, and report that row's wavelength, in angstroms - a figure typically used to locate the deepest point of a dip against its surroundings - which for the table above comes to 5931.24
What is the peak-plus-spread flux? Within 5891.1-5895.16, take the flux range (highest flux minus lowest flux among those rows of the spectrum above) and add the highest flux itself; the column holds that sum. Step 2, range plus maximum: 16.1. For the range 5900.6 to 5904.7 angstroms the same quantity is 16.0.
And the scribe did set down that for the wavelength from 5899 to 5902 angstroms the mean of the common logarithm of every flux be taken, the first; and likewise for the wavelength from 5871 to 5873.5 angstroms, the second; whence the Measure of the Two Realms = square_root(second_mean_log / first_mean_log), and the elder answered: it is 1.02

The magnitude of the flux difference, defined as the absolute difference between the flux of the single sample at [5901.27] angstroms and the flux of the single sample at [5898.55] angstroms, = 1.7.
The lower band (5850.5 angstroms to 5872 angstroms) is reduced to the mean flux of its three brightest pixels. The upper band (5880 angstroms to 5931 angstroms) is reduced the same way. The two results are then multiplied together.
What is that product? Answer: 230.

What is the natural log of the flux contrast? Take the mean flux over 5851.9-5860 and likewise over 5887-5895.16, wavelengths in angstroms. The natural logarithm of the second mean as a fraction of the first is -0.15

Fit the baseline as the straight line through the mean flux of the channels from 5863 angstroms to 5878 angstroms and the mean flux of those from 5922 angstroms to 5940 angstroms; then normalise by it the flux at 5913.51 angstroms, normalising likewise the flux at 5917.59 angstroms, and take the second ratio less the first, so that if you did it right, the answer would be 0.10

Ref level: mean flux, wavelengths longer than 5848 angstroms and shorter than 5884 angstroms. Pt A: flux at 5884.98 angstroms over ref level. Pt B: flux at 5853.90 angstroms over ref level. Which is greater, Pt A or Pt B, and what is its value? 1.14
